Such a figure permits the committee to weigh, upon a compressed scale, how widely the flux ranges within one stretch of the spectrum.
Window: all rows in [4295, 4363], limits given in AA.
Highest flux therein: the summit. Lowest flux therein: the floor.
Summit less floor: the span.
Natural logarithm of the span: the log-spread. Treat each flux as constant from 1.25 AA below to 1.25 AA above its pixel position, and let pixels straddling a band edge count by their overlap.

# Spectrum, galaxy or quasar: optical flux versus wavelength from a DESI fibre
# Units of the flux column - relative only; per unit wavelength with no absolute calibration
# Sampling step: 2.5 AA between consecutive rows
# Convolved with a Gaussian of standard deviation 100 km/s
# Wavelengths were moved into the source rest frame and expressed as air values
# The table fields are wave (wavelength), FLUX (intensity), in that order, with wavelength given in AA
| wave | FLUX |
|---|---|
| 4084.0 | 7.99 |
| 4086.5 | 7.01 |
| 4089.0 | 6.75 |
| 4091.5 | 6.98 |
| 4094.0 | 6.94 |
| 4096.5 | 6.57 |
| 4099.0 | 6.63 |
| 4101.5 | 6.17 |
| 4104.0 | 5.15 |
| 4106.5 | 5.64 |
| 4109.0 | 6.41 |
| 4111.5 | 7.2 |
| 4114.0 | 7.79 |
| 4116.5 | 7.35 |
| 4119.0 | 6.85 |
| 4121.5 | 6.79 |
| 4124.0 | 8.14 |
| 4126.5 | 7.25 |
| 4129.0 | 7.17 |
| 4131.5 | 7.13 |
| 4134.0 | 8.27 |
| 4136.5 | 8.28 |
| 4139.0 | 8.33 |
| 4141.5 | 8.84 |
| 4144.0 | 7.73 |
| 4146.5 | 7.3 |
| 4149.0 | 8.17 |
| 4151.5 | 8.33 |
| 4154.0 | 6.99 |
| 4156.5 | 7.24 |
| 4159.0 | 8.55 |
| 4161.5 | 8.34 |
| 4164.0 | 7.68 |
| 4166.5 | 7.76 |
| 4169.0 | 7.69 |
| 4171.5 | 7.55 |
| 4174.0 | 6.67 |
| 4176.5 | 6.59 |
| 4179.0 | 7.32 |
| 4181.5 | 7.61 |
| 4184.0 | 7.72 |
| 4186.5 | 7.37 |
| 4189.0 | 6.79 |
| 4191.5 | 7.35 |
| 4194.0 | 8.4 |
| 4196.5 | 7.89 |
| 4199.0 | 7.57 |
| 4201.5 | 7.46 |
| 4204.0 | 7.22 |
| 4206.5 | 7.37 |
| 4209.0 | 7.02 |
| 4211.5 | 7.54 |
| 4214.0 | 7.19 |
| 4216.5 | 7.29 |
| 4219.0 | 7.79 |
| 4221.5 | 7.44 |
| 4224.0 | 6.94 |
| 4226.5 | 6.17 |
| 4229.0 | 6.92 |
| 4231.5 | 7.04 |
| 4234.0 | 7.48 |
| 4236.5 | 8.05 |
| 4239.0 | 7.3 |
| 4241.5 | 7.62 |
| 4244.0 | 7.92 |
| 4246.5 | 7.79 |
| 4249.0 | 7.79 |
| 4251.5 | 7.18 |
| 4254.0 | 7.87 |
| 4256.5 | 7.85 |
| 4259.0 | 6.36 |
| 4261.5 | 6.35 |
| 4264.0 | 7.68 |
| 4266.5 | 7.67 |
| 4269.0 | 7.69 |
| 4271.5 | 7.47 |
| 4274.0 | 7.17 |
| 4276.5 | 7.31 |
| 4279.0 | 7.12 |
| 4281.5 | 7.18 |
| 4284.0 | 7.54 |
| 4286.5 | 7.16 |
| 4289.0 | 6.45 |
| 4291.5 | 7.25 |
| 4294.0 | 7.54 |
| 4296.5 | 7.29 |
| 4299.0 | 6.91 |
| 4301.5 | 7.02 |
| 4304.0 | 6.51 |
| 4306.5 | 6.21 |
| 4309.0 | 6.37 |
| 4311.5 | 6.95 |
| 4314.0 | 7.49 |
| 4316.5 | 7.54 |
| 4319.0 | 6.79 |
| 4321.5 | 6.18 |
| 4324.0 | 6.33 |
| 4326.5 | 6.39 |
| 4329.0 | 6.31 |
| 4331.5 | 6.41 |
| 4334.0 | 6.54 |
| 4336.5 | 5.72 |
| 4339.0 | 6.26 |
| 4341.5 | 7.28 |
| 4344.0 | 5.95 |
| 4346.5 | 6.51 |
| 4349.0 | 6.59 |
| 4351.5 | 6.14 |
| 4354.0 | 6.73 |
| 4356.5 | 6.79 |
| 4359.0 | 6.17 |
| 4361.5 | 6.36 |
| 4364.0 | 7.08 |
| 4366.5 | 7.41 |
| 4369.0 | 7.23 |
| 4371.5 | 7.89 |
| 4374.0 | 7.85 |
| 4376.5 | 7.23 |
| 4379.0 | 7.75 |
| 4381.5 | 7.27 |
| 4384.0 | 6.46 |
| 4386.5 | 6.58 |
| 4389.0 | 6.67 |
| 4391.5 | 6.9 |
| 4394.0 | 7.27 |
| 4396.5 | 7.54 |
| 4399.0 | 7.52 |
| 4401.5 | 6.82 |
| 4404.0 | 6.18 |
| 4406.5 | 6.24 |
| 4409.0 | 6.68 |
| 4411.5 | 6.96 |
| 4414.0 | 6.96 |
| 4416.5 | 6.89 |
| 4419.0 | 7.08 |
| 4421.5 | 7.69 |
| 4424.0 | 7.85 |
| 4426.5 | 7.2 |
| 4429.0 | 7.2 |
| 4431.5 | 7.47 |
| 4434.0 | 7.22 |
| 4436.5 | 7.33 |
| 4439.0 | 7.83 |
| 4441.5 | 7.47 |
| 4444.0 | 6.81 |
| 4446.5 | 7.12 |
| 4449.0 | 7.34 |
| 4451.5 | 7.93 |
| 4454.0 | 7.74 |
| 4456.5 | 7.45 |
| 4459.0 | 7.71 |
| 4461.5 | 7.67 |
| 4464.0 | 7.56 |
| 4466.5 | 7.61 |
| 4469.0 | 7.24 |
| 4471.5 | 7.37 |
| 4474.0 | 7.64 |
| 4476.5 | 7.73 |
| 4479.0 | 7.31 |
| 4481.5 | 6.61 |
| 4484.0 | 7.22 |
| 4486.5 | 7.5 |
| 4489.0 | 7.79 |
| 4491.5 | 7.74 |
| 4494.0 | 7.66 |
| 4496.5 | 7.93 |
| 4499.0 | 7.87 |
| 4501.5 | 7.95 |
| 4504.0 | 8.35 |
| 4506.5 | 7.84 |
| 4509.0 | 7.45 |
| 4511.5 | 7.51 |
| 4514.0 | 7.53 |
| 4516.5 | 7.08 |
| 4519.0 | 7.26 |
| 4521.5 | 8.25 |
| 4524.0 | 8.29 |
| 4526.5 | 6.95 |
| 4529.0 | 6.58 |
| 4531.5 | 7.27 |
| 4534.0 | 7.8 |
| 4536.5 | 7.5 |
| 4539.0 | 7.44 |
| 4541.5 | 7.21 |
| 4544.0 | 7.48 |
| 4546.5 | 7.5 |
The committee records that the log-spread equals 0.6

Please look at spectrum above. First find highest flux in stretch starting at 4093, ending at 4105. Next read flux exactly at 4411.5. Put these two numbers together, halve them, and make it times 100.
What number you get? 695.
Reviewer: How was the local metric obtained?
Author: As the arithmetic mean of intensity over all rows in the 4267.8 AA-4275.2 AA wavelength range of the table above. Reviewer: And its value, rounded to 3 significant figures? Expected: 7.44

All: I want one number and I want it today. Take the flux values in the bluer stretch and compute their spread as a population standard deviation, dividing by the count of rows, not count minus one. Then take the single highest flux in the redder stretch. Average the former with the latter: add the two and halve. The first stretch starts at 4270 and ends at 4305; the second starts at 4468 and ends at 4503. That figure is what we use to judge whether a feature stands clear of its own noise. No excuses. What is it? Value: 4.14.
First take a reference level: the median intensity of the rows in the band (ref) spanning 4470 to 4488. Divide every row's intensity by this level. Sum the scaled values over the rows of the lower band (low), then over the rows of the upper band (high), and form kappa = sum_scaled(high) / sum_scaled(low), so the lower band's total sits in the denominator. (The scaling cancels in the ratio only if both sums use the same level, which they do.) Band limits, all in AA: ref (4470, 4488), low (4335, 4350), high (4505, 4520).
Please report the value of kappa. 1.17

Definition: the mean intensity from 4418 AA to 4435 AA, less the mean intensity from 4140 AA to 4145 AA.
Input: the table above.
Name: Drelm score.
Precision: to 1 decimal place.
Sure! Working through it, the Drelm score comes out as -0.9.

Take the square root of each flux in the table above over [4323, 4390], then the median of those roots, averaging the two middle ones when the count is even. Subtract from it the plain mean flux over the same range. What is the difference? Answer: -4.17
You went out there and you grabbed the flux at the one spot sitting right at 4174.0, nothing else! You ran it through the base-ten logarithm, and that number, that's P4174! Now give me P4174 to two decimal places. 0.82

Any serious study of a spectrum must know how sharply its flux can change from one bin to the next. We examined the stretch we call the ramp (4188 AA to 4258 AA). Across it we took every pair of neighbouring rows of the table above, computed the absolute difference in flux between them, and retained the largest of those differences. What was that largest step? 1.05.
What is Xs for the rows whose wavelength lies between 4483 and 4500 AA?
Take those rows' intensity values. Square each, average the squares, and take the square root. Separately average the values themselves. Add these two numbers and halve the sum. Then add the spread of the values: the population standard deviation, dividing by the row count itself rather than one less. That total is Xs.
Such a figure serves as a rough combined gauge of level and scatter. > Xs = 7.9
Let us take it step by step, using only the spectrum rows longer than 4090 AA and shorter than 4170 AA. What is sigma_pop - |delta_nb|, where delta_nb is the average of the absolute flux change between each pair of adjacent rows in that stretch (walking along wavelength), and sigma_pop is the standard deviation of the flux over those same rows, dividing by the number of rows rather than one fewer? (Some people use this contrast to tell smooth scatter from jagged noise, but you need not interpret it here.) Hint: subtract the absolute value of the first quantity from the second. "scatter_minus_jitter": 0.32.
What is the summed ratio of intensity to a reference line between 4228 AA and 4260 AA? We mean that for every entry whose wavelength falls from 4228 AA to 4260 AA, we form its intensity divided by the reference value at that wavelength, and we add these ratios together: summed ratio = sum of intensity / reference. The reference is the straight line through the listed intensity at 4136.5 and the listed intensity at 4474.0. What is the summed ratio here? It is 12.0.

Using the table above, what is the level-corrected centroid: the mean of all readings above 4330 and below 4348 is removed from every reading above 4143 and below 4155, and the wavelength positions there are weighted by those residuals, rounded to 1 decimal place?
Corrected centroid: 4148.8 AA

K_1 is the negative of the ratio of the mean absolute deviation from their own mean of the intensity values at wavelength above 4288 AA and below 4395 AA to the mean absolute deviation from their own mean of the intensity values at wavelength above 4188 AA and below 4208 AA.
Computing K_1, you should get -1.37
